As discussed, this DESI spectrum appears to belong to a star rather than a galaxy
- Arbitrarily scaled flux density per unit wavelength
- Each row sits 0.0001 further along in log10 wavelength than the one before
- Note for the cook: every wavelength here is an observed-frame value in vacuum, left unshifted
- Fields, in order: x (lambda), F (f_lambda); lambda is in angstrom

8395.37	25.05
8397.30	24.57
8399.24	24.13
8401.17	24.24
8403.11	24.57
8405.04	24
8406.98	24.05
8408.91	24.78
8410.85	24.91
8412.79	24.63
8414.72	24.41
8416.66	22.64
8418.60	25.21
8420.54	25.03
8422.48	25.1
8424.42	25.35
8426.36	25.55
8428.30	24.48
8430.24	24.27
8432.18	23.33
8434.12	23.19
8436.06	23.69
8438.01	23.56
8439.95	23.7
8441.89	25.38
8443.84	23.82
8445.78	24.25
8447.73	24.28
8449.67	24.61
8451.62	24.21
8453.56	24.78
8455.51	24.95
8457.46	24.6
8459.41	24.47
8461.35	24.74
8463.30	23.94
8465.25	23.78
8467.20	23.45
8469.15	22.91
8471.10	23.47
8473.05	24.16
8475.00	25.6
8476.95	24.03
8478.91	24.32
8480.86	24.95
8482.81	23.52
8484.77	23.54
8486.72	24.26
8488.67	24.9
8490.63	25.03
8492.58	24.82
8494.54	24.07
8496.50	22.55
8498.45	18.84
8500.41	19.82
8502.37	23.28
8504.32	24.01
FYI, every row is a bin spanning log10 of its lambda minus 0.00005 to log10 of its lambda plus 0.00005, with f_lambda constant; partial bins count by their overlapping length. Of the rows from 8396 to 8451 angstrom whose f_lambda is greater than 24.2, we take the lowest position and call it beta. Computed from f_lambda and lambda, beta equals 8397.30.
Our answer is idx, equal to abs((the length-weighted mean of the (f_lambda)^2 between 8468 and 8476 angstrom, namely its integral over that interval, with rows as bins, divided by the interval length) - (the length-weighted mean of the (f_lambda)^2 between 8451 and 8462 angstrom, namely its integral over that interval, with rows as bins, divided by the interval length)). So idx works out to 29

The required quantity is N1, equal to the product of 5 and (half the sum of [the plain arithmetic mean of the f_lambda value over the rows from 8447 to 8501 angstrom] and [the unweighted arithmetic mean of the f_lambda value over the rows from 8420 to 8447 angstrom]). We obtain 121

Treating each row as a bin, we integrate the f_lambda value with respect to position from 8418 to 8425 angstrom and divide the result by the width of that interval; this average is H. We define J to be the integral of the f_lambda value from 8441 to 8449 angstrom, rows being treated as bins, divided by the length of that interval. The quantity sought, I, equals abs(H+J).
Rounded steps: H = 25.2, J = 24.4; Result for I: 49.6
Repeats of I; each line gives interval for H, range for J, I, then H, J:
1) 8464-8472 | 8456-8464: 47.9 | 23.4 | 24.5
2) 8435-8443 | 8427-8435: 48.0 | 24.1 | 23.9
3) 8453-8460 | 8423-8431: 49.6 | 24.7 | 24.9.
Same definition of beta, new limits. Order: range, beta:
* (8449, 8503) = 8449.67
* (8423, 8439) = 8424.42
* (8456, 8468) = 8457.46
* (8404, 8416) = 8408.91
